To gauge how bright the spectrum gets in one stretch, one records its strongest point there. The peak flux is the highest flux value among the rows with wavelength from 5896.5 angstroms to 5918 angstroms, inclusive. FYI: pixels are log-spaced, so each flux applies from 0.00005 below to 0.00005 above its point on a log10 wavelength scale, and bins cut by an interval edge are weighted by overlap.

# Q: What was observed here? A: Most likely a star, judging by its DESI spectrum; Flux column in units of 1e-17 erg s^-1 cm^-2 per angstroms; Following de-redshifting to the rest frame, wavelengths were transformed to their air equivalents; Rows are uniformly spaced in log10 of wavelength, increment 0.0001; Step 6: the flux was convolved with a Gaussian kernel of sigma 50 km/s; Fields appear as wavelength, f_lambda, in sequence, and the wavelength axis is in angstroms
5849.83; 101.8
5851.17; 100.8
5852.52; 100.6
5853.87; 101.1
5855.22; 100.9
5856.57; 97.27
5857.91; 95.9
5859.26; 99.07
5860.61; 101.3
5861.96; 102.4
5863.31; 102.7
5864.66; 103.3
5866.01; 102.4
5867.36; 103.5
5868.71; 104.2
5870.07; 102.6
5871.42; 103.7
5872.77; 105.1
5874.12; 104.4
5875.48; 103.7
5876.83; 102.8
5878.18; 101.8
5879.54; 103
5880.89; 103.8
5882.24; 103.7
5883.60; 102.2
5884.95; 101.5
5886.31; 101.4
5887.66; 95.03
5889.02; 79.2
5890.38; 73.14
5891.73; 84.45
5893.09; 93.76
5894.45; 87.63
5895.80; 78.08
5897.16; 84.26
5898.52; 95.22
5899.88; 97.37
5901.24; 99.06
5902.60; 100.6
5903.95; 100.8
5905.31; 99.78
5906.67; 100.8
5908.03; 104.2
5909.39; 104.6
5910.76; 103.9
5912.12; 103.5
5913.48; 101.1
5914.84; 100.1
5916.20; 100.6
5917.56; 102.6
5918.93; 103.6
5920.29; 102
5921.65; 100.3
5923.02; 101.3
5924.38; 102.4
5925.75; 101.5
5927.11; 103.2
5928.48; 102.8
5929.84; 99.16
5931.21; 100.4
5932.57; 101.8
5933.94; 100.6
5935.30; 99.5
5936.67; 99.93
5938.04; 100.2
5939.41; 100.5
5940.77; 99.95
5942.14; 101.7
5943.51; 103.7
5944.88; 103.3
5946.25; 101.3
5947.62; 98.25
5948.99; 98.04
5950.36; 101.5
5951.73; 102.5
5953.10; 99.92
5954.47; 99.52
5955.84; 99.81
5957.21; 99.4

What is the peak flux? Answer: 104.6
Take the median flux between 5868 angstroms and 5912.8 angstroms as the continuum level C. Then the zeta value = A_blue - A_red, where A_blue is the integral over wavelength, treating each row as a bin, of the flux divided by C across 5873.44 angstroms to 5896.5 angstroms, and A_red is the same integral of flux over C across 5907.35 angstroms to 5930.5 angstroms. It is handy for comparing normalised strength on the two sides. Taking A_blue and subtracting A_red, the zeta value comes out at -1.7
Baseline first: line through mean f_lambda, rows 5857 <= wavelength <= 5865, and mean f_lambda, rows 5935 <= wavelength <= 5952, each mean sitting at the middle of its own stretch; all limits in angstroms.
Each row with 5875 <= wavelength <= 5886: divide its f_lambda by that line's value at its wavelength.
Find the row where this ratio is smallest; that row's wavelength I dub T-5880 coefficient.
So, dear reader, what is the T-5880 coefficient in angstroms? 5884.95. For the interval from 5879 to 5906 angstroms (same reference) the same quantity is 5890.38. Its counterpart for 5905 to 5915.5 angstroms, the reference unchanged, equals 5905.31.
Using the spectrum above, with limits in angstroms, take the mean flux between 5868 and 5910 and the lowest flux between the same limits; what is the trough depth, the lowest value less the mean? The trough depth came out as -24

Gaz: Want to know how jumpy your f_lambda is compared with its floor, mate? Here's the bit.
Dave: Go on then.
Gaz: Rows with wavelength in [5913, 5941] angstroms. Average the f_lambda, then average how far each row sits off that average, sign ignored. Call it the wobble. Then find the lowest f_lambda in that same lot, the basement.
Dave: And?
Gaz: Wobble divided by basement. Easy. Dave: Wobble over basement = 0.011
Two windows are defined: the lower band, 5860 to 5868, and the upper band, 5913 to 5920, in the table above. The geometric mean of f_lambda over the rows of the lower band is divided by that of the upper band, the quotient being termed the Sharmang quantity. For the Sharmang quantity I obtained 1.01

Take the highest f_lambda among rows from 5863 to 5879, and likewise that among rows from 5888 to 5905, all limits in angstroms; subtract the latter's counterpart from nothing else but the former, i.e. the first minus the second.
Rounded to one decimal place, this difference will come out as 4.3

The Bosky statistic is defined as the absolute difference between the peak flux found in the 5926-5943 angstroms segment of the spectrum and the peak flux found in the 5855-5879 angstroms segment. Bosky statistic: 1.9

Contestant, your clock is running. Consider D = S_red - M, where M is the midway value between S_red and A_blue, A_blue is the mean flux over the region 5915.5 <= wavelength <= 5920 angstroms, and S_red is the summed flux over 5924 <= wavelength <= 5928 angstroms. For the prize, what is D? 102.4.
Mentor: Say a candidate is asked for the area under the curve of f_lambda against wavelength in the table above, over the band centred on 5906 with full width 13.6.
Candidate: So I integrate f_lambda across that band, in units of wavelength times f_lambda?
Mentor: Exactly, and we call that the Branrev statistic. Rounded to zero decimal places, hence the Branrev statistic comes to 1380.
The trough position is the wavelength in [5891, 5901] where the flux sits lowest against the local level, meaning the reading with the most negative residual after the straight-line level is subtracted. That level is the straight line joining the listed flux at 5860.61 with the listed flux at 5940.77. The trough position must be 5895.80 angstroms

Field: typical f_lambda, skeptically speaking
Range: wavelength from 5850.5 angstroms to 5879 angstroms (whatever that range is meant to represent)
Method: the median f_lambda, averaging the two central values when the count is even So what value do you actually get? 102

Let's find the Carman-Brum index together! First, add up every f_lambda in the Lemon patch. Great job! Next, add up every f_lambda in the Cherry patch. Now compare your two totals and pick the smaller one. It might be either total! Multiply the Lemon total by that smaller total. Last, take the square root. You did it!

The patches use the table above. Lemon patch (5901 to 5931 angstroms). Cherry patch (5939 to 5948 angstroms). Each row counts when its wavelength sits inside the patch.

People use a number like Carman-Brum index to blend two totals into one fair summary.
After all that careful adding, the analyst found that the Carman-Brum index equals 1259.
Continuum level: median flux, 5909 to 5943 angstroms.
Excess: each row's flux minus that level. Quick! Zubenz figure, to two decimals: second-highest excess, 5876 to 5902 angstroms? 2.40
